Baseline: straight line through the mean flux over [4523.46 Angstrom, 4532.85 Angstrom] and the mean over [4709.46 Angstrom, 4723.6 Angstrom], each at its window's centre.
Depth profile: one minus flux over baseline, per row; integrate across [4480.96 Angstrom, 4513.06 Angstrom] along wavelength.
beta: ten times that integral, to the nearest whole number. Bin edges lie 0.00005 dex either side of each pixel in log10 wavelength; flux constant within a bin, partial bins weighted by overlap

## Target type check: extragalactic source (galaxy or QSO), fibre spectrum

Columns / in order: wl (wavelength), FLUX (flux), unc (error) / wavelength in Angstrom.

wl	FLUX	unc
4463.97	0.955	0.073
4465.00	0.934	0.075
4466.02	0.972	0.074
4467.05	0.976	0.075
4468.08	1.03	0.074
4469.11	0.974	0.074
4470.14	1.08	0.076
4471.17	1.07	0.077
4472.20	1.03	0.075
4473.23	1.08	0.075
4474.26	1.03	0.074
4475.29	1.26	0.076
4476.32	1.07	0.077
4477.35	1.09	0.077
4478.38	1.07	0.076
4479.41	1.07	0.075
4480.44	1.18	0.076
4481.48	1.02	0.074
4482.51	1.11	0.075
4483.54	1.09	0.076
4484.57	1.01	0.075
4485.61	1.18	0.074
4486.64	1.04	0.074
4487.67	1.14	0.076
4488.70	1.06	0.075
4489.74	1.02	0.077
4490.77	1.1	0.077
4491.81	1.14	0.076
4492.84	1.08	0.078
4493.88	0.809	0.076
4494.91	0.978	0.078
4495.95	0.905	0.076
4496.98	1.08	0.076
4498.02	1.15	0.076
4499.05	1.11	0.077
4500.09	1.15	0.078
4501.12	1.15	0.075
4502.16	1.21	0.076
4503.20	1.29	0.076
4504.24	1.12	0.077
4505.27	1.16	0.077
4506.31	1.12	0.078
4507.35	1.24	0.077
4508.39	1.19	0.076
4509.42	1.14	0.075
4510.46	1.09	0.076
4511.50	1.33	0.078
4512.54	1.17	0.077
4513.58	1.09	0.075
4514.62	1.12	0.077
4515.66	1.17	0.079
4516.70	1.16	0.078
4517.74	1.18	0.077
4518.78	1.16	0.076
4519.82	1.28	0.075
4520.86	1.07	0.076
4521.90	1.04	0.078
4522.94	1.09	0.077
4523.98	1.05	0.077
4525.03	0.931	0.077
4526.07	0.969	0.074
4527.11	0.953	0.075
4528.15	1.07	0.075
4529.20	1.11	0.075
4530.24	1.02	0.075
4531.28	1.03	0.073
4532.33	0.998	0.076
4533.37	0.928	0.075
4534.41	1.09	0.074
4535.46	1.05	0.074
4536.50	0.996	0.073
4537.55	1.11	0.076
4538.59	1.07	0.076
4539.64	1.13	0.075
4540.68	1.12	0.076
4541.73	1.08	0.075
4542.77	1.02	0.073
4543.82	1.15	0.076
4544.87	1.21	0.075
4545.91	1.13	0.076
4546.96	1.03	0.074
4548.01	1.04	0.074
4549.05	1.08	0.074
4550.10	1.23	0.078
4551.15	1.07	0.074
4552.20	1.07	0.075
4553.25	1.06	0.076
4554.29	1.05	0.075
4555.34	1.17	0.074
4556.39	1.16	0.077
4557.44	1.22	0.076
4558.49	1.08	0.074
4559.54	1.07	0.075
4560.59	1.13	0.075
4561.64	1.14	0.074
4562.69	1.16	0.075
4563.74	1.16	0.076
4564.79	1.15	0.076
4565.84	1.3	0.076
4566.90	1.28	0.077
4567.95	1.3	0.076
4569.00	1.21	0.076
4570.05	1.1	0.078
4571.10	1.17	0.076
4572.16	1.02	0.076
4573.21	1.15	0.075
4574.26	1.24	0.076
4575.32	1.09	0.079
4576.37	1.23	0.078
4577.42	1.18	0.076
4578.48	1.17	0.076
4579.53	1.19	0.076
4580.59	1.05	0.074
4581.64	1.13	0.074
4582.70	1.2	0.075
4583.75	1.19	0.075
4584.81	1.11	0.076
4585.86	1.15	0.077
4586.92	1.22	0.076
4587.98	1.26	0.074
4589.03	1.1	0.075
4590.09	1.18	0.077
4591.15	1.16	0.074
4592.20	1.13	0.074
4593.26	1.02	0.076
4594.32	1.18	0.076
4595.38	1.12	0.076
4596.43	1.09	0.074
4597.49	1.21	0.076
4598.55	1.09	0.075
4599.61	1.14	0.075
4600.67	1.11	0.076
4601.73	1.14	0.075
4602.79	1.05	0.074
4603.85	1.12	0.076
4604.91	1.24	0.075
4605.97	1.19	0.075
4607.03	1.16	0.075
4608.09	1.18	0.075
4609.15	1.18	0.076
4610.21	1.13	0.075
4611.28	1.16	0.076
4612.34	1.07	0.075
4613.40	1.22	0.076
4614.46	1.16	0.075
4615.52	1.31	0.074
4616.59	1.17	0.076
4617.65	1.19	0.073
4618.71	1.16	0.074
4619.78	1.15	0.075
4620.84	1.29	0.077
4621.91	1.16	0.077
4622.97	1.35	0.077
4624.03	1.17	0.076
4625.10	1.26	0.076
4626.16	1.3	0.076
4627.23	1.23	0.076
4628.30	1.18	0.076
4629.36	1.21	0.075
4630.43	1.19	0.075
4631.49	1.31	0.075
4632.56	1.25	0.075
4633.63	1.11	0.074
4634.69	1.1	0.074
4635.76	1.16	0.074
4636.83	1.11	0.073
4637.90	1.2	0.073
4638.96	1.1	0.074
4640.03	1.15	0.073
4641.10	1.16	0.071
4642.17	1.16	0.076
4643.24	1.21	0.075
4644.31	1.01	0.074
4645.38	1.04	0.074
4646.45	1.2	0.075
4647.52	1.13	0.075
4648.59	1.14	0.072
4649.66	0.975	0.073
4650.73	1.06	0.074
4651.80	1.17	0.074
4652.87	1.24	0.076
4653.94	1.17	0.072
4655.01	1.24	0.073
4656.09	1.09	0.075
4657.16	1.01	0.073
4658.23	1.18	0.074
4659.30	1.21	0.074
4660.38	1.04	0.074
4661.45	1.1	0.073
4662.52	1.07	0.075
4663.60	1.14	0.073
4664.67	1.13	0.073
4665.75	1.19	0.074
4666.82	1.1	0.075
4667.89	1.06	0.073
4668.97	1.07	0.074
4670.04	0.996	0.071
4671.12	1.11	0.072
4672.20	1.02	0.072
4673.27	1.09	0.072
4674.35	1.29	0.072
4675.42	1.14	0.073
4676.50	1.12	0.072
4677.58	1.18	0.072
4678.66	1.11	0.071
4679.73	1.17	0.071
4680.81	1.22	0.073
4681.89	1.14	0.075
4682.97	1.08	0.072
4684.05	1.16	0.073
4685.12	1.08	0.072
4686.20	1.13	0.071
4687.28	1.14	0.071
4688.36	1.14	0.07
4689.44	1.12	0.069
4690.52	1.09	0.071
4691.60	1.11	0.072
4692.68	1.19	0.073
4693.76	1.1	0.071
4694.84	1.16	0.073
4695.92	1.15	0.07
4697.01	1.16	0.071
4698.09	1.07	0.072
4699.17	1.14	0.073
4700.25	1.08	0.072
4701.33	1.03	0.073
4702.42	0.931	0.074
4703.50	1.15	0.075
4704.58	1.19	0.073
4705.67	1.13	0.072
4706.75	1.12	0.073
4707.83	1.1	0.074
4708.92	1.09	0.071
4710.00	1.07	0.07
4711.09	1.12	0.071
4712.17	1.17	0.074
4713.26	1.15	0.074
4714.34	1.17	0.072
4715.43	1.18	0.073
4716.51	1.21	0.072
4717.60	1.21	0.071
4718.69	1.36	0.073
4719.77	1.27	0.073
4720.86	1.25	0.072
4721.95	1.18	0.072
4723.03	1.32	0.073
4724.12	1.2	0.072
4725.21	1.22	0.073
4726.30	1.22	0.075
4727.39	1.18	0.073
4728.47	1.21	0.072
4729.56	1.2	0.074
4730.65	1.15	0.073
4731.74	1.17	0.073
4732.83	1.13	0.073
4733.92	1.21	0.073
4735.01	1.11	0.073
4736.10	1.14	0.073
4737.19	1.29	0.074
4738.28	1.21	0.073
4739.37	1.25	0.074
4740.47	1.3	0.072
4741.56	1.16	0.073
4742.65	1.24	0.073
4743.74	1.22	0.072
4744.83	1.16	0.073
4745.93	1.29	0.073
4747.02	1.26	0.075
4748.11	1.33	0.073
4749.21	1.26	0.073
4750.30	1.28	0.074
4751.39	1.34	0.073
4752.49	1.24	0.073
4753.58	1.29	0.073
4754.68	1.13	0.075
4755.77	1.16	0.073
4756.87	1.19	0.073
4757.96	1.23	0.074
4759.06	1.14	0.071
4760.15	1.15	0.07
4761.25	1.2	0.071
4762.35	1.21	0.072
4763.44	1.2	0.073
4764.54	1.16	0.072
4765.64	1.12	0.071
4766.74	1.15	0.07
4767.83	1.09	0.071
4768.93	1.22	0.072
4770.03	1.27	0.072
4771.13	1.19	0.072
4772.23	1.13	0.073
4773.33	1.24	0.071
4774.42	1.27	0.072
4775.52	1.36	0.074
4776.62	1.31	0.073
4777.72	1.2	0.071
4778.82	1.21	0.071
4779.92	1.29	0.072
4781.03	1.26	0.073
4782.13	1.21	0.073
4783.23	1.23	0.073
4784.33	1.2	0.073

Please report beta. -41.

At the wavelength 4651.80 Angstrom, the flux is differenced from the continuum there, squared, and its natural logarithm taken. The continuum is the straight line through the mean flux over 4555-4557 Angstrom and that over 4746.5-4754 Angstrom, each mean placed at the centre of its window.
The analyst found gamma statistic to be -5.8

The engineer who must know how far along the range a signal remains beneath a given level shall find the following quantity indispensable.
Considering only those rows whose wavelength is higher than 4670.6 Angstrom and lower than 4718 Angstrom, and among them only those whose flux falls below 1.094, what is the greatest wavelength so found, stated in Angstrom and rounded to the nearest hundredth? 4710.00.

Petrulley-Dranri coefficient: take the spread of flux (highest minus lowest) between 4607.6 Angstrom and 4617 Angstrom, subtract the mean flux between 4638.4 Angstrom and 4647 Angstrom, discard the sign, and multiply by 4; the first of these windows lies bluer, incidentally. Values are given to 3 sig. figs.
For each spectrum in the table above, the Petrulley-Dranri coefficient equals 3.56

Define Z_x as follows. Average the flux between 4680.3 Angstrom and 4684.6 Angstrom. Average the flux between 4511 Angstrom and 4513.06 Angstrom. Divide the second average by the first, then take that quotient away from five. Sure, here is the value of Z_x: 3.91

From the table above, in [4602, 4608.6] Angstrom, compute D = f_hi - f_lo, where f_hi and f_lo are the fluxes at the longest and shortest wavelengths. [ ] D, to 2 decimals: 0.13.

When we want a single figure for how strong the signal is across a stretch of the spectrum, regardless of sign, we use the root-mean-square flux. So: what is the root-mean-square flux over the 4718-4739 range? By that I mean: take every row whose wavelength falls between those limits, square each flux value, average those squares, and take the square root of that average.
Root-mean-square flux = 1.21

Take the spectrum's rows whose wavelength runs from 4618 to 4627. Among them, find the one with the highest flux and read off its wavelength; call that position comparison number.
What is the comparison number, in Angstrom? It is 4622.97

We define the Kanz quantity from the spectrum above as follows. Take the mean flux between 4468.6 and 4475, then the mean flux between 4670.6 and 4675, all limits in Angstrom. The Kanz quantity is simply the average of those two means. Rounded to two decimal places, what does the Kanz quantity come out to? 1.09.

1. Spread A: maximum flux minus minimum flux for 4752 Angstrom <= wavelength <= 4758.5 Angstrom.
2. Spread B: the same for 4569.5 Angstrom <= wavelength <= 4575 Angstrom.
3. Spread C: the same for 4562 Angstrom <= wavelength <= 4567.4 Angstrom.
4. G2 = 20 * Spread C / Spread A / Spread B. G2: 85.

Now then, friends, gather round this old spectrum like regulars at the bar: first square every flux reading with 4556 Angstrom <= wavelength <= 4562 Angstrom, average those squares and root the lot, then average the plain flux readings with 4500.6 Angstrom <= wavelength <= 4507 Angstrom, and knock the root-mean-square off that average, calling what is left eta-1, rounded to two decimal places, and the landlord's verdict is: 0.04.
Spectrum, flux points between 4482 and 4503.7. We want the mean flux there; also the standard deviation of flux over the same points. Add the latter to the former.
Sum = 1.19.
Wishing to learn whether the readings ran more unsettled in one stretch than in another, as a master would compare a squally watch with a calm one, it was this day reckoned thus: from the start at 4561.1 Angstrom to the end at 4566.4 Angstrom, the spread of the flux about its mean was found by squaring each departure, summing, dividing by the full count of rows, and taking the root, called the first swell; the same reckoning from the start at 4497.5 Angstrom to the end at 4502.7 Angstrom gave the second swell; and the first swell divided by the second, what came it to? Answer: 1.9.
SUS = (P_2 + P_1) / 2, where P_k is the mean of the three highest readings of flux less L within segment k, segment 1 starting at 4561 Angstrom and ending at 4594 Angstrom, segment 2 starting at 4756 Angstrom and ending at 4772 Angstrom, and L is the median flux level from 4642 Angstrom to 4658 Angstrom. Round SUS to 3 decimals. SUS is 0.127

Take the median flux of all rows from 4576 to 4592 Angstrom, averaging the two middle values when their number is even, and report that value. 1.18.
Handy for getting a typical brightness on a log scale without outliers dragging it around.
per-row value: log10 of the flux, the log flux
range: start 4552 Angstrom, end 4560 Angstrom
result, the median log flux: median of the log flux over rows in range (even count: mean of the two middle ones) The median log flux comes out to 0.031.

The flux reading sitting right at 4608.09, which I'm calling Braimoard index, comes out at 1.18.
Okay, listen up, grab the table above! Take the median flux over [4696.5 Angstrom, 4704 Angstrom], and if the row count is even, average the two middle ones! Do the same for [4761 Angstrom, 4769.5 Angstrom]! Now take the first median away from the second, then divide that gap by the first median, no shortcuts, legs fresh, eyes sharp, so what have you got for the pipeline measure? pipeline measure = 0.09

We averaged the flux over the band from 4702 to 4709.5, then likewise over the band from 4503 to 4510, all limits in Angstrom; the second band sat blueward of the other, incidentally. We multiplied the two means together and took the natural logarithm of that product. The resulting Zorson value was 0.26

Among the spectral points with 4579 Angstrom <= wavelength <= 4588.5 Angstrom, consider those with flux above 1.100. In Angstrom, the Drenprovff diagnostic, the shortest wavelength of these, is 4579.53 Angstrom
